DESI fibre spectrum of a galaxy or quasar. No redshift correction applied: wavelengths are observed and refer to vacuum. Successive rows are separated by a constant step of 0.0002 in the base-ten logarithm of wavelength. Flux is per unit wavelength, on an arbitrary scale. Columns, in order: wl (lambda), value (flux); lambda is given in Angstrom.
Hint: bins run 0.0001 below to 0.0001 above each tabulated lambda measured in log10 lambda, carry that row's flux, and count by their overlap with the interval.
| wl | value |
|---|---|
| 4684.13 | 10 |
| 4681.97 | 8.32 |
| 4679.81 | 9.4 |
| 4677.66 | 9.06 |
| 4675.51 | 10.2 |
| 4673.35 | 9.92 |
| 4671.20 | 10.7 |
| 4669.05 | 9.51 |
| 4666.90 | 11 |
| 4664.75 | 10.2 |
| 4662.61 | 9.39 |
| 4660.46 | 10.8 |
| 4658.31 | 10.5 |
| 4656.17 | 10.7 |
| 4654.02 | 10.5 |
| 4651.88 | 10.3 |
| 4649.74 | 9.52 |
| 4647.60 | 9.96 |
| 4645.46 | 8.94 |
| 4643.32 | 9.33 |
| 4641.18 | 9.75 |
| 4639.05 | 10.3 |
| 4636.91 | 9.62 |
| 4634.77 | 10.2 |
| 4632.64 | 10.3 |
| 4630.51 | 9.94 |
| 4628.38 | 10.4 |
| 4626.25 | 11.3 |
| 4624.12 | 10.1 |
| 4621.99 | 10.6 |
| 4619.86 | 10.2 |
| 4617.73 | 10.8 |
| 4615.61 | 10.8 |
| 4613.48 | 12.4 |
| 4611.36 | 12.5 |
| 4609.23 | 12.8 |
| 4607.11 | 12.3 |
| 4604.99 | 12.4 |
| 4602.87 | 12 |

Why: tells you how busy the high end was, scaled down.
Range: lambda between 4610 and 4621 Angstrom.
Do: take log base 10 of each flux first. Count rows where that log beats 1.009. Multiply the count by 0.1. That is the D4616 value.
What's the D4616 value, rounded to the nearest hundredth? 0.40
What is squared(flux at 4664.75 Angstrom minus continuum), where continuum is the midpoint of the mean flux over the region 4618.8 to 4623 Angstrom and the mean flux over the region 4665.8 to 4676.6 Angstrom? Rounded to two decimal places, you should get 0.02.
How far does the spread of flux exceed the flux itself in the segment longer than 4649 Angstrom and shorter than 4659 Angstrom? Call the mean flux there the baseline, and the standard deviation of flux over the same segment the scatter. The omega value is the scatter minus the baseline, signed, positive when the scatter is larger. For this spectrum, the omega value -9.9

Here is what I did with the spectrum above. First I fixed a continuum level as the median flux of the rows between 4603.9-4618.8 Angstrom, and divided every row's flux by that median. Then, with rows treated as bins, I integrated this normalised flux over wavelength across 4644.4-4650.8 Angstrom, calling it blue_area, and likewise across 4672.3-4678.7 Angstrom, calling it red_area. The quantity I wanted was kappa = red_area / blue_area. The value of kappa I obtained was 1.03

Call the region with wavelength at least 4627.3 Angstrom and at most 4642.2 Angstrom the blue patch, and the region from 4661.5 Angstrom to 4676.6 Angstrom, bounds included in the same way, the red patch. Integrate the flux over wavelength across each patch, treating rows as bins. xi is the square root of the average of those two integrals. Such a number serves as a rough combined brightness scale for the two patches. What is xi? 12.31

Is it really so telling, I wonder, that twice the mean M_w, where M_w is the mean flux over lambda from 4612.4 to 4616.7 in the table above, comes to 23.2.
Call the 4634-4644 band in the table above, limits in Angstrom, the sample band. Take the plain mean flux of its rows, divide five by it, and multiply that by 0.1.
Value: 0.0508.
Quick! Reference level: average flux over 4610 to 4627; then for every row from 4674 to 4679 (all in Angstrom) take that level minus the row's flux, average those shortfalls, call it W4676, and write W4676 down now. 1.5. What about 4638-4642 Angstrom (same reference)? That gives 1.1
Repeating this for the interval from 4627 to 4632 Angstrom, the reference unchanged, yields 0.9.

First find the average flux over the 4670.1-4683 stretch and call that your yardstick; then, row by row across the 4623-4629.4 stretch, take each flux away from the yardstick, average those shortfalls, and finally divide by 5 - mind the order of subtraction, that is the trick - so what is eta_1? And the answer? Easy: -0.200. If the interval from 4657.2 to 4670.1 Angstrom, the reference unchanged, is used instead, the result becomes -0.127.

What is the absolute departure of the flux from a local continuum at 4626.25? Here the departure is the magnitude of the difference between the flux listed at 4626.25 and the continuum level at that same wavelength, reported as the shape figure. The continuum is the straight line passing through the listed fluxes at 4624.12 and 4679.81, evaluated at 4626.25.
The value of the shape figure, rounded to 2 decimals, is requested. 1.23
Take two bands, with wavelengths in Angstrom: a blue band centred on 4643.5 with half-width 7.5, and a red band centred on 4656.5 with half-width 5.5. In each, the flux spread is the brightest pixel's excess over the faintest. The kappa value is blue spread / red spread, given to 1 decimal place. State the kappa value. 2.7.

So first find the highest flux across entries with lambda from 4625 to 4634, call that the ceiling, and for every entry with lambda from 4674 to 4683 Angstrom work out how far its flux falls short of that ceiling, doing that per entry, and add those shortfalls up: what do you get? 8.2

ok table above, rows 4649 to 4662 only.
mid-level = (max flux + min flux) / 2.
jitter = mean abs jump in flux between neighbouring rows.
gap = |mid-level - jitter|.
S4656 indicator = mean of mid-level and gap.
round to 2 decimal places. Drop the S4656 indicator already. 9.99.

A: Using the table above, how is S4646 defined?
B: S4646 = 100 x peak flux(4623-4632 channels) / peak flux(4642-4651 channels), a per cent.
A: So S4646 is 113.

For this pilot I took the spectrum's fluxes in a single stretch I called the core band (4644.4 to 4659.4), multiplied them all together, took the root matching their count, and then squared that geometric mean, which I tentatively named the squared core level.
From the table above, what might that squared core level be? 101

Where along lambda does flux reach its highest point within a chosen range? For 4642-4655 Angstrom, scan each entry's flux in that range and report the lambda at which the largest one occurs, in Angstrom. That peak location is 4654.02 Angstrom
